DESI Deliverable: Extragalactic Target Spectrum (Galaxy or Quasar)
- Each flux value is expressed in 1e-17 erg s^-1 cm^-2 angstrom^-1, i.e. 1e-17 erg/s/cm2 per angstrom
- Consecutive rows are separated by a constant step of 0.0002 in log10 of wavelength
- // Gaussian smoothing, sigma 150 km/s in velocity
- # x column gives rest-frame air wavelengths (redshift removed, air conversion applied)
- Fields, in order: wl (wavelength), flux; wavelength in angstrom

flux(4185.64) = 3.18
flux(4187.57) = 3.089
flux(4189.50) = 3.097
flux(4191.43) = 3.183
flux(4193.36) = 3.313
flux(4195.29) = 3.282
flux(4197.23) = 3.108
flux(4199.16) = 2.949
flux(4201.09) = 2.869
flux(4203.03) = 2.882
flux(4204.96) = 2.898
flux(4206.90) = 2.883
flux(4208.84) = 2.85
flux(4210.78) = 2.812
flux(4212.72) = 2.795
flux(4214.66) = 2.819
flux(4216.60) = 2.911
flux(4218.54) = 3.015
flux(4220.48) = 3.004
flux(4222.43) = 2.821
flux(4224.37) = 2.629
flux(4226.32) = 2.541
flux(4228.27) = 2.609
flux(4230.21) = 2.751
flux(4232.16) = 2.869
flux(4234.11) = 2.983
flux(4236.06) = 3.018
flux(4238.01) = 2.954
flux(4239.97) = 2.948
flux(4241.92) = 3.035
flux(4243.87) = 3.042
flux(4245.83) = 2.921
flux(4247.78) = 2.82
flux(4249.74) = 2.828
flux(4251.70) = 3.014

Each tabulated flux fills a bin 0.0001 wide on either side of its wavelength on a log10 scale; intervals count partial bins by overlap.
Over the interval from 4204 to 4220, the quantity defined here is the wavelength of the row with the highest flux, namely 4218.54 angstrom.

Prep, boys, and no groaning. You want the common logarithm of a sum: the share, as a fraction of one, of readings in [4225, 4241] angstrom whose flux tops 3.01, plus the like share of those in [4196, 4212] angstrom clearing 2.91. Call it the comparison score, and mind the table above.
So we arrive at -0.4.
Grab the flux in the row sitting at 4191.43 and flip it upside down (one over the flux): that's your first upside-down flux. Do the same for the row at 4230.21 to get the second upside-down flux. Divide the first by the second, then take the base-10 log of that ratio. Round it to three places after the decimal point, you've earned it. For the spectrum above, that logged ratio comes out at -0.063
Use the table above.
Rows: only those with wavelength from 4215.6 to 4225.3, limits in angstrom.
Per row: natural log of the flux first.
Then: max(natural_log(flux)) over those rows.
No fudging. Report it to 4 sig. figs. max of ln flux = 1.104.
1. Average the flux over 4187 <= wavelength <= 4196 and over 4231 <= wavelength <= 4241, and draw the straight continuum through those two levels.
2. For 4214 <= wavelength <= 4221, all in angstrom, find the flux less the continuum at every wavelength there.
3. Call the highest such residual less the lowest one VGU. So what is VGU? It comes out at 0.217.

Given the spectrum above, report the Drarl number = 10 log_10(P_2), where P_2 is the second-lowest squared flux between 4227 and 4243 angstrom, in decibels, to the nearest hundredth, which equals 8.79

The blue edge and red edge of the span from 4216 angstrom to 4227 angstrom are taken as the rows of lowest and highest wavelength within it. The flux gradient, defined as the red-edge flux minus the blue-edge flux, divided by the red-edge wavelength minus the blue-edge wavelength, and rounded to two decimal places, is -0.04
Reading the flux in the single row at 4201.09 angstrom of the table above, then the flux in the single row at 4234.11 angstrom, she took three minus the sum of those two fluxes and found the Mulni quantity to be -2.85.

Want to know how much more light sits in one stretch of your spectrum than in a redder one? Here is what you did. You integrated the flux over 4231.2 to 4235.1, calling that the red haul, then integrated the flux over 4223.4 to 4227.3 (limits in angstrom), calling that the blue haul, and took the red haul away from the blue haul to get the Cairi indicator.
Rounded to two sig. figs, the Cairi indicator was -1.3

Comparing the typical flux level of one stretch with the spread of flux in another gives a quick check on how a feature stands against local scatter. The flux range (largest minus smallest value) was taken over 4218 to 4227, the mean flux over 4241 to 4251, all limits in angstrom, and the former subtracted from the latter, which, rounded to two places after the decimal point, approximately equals 2.46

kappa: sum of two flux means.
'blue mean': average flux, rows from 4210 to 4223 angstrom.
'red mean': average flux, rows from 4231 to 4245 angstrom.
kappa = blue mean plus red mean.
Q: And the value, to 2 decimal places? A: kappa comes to 5.86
